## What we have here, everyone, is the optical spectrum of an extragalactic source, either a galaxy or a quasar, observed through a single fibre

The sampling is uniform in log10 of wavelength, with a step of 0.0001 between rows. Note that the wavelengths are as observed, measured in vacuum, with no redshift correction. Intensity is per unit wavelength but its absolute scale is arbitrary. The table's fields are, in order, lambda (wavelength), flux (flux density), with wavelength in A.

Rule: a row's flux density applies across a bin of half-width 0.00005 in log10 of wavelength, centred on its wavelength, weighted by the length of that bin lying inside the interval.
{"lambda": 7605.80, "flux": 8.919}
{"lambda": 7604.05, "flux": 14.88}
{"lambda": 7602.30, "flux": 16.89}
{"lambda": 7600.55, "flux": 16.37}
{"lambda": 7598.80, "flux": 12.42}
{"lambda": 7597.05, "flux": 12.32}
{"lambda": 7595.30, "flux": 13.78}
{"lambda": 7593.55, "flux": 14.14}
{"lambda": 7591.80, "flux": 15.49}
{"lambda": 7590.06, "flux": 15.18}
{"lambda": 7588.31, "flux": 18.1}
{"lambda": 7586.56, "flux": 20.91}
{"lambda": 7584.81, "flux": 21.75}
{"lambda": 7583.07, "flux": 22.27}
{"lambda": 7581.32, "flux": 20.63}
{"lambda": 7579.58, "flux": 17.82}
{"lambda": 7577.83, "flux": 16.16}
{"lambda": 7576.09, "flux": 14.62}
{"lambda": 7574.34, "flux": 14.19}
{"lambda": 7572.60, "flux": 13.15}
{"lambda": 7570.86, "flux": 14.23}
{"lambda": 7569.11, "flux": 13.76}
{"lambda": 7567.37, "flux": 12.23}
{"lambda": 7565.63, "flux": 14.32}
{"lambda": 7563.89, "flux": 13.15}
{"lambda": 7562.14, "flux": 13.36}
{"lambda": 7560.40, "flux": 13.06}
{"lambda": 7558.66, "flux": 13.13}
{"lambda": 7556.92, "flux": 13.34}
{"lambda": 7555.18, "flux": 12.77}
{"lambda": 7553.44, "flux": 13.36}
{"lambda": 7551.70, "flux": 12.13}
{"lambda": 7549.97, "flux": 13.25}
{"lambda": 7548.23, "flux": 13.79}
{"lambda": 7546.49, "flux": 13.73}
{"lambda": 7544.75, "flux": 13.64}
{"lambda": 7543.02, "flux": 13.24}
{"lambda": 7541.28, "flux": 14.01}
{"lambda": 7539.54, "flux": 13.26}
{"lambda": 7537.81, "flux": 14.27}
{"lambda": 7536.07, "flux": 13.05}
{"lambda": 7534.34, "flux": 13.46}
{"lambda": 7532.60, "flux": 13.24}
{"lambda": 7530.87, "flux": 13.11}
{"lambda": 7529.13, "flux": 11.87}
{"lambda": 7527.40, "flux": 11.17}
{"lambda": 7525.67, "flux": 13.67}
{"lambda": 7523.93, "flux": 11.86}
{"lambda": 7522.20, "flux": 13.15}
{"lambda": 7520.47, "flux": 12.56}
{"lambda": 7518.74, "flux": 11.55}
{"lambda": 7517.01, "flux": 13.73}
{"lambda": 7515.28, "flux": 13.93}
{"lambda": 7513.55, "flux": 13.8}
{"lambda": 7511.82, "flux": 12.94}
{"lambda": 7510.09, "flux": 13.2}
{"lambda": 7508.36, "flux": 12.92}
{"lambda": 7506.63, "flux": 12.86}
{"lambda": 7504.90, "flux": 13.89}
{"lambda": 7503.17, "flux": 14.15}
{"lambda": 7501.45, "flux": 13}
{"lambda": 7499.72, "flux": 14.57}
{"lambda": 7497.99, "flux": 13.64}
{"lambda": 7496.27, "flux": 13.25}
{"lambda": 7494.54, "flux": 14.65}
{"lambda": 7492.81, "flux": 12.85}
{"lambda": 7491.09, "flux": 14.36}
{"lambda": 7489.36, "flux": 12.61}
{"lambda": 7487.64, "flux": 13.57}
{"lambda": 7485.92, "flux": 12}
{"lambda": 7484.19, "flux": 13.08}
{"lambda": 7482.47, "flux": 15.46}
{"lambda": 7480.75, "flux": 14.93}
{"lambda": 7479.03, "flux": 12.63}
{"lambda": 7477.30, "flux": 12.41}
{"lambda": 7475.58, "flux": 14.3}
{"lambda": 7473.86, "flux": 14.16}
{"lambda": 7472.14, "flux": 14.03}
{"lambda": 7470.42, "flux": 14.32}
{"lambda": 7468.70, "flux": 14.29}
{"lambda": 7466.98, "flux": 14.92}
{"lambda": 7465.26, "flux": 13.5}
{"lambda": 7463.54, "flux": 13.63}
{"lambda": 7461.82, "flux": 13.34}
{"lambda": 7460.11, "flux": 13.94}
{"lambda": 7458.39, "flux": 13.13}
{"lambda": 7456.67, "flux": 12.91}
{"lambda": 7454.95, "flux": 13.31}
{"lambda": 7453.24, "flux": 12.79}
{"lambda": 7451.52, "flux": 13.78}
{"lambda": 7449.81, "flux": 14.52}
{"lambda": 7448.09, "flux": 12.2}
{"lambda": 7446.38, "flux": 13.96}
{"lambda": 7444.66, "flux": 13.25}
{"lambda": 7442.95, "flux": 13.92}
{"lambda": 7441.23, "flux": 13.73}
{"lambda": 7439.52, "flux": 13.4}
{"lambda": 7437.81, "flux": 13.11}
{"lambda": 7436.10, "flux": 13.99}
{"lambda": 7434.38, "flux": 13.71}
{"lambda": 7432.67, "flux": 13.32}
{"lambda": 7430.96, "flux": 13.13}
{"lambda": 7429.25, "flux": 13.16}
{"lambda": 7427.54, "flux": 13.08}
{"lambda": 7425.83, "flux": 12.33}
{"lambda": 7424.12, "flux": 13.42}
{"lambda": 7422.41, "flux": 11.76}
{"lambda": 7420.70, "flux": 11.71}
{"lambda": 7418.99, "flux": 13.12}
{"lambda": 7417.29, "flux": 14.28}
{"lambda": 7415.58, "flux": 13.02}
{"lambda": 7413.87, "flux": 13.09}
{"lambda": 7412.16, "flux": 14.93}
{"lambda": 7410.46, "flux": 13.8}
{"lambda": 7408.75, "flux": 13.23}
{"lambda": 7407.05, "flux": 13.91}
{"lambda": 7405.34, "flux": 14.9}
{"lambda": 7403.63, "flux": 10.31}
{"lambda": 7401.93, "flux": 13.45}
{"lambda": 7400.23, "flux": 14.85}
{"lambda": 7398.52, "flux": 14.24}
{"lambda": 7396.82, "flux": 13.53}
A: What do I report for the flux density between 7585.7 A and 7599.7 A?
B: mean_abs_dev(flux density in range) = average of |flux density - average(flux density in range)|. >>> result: 2.2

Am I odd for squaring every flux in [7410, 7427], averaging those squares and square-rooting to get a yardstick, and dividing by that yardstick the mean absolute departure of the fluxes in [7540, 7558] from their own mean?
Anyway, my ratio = 0.029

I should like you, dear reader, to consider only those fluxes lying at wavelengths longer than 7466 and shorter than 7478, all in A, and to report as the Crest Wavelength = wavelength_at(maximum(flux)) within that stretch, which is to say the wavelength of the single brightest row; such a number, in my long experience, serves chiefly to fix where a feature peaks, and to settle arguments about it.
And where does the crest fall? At 7466.98 A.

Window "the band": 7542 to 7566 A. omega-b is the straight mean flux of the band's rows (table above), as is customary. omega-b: 13.3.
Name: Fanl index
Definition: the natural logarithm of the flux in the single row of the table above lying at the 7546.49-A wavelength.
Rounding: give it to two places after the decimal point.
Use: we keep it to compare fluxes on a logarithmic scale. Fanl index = 2.62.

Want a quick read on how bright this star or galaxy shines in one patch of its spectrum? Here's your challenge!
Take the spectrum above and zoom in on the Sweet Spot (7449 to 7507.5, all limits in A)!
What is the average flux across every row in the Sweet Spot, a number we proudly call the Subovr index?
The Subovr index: 13.7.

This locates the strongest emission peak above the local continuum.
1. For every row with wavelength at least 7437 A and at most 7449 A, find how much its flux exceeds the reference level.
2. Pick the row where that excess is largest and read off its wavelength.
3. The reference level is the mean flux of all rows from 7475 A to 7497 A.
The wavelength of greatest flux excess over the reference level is 7446.38 A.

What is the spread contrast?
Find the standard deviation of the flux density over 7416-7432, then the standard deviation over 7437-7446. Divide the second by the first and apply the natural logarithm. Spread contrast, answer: -0.9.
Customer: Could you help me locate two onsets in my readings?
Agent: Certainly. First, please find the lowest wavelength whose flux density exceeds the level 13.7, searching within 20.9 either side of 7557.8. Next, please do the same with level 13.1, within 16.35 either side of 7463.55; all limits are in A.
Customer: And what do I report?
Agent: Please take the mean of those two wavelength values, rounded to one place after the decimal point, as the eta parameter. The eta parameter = 7493.8 A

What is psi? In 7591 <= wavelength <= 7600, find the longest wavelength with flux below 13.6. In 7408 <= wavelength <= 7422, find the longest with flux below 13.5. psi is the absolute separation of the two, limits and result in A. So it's 178.1 A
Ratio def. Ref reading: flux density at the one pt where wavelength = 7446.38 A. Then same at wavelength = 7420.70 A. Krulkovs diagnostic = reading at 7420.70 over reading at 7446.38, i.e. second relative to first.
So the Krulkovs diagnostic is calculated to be 0.8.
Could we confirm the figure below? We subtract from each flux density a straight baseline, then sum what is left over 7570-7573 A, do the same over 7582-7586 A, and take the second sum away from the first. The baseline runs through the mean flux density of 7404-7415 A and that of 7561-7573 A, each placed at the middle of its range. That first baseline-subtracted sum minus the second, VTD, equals -17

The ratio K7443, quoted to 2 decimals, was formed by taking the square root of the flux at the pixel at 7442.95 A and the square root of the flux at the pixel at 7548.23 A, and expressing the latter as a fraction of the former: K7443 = 1.00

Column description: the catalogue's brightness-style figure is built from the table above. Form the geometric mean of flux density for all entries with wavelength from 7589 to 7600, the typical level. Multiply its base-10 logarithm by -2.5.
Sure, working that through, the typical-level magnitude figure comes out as -2.85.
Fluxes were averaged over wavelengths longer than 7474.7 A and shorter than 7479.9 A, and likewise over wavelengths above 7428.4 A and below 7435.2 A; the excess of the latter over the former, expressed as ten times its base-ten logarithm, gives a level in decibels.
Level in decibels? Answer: -7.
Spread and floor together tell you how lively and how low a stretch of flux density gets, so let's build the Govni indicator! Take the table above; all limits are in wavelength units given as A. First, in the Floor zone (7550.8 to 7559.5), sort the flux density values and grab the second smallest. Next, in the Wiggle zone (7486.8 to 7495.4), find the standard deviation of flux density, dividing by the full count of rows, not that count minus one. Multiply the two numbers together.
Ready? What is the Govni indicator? 10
